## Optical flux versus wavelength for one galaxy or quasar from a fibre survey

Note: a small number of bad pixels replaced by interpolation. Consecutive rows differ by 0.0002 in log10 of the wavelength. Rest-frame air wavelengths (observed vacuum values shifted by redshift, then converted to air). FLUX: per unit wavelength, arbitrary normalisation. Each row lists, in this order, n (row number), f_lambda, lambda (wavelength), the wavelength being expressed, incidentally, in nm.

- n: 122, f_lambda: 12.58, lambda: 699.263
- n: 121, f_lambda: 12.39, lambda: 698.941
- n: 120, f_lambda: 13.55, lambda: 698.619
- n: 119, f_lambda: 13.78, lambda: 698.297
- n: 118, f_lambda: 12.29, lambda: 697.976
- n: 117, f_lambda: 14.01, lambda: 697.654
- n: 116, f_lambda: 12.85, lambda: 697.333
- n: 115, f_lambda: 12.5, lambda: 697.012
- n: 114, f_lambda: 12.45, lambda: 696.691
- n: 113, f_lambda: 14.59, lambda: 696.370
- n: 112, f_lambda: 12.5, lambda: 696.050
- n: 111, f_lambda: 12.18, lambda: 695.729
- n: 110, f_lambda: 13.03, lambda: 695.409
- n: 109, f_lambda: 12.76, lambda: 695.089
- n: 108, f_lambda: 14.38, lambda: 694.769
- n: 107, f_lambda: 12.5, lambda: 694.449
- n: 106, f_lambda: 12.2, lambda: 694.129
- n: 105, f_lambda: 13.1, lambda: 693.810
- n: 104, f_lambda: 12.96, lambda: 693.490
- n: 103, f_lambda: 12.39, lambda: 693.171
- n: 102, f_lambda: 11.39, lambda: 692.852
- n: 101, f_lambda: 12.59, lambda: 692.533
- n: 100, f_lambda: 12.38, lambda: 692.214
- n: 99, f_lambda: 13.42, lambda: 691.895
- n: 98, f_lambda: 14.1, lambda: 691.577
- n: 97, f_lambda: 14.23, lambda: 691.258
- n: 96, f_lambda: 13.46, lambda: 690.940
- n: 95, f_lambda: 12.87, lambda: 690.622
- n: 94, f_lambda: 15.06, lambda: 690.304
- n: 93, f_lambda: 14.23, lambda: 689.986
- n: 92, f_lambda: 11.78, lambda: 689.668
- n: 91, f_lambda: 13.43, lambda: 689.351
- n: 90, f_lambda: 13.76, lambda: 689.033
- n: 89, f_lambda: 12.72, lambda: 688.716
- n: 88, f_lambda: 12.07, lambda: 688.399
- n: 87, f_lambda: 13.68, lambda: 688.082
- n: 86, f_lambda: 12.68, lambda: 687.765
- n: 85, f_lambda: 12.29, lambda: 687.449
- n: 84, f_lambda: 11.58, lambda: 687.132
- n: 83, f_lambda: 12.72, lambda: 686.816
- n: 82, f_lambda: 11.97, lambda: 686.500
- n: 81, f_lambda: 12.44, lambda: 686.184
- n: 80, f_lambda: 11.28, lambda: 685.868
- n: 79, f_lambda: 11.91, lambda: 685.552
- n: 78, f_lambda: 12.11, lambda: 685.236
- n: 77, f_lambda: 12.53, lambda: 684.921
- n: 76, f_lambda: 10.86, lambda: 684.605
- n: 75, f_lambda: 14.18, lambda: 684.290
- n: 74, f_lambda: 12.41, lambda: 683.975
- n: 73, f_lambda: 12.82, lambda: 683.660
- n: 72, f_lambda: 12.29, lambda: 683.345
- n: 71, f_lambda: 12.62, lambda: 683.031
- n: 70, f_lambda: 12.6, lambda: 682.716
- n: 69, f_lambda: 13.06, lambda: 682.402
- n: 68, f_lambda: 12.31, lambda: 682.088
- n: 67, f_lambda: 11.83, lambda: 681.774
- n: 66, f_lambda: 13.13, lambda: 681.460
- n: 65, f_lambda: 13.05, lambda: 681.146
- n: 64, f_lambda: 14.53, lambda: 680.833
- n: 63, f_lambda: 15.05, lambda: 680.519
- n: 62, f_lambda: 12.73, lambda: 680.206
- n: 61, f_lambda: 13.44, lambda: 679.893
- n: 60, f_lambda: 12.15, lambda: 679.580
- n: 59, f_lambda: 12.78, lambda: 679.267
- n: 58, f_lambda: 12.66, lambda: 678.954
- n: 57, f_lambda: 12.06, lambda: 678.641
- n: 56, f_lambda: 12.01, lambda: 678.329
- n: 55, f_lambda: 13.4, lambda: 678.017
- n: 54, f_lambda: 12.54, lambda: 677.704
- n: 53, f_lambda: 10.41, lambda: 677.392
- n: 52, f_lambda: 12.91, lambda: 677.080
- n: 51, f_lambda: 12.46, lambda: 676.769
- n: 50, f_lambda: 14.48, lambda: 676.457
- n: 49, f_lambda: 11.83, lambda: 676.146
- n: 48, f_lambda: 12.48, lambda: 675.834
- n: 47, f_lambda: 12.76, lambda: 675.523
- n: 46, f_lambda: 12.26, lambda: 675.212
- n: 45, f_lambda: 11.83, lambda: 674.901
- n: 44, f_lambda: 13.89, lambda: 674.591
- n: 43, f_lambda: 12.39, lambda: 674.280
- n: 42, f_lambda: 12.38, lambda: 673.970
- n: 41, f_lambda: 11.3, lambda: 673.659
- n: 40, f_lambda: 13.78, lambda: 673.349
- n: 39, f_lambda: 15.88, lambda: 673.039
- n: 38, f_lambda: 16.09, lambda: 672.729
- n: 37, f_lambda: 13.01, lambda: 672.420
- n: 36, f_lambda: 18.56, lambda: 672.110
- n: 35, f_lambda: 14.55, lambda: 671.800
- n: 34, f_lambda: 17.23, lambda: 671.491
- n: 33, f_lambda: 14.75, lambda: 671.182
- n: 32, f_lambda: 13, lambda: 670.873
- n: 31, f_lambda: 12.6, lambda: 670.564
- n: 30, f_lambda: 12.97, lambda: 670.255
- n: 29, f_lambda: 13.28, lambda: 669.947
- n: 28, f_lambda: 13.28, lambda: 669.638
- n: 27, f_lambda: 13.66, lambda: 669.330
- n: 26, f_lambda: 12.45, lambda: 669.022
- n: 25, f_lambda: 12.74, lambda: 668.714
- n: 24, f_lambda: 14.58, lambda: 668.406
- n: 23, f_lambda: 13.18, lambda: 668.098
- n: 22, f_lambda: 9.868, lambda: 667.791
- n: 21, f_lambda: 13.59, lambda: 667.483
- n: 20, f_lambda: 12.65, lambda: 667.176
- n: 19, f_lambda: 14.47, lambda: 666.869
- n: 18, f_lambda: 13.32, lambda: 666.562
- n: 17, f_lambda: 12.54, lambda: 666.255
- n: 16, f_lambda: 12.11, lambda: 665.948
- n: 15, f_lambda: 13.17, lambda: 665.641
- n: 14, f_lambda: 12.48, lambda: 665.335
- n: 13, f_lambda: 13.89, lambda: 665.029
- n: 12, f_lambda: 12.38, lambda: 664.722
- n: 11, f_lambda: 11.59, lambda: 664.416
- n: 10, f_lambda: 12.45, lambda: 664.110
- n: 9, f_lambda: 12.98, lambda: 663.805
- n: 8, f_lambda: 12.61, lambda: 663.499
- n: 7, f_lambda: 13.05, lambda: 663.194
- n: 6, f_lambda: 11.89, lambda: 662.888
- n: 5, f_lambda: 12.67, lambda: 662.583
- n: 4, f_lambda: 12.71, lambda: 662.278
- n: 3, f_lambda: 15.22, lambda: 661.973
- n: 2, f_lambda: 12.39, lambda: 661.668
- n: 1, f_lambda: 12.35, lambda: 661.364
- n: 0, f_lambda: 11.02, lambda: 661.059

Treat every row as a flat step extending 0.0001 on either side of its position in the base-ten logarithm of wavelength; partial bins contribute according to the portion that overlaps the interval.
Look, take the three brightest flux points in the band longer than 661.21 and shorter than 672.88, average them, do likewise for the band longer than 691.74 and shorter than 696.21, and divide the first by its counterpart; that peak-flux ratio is 1.27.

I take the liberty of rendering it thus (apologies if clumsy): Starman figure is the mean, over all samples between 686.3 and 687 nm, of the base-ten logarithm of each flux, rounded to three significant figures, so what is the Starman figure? 1.09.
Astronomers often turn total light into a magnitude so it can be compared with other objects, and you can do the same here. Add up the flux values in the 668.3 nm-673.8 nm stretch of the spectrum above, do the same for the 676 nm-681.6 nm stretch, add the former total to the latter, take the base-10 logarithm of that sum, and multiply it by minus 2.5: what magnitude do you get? -6.72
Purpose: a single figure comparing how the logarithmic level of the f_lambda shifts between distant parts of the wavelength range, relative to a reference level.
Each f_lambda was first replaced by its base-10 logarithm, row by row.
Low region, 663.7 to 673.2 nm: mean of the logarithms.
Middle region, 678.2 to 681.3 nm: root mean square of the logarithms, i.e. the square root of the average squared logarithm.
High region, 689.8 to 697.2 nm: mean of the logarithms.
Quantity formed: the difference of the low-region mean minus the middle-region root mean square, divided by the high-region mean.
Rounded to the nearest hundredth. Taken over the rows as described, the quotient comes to 0.01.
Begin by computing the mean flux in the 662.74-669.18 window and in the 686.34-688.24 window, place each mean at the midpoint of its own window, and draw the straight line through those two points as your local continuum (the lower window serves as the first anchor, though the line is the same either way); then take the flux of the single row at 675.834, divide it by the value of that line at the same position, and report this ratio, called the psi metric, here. 0.99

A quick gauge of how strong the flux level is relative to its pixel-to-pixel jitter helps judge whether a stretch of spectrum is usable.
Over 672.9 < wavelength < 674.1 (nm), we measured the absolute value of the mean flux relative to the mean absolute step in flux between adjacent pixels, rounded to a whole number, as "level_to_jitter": 7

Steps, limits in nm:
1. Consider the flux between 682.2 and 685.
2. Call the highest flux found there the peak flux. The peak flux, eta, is 14.18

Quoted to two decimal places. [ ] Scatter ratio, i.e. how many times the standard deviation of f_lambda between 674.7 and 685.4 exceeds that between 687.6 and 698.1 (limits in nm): 1.07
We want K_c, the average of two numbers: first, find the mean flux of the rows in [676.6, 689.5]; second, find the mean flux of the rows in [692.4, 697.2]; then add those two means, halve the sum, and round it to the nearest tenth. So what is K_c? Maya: 12.7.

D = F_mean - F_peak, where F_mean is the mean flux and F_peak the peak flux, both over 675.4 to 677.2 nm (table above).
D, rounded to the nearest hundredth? -1.66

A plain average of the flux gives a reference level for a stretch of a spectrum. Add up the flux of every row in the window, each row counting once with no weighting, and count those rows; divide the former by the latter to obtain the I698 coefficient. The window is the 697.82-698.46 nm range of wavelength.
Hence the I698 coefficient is 13.0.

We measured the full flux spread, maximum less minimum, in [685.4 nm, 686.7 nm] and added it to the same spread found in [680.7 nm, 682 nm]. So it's 3.9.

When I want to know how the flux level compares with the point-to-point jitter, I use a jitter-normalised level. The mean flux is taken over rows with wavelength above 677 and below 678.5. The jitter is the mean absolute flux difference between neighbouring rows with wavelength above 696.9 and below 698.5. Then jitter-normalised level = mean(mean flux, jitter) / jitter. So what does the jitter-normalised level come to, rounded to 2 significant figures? 5.7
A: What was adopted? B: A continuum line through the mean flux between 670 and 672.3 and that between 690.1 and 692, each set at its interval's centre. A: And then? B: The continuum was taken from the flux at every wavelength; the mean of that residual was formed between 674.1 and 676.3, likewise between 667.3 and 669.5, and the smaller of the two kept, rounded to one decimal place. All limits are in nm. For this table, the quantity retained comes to -2.1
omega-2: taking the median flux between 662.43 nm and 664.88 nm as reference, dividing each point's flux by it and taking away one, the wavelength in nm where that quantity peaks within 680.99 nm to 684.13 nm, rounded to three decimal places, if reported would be 681.460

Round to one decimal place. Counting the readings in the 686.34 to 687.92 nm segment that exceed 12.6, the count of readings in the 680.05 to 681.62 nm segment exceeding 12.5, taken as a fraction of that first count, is 2.5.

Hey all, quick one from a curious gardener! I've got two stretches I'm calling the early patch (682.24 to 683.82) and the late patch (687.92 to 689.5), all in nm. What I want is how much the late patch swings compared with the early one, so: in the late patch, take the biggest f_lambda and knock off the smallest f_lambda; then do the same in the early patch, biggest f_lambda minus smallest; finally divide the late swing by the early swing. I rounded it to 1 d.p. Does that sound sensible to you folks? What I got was 2.2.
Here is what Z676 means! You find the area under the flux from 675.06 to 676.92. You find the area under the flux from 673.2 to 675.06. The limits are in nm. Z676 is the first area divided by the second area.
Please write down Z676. 1.01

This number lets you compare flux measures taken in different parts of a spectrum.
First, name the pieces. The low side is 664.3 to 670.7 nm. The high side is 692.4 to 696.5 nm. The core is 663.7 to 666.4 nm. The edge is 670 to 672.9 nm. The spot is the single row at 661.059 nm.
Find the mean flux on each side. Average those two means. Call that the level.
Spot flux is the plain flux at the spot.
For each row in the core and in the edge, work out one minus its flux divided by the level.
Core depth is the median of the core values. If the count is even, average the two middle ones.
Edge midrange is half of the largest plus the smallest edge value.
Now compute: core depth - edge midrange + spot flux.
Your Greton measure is 11.3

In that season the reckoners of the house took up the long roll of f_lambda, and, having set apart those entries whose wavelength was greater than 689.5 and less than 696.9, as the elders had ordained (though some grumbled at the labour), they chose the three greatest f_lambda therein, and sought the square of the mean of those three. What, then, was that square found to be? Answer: 215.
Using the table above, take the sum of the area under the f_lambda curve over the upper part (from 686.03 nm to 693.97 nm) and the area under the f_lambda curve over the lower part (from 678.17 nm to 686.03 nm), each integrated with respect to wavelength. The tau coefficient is 202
